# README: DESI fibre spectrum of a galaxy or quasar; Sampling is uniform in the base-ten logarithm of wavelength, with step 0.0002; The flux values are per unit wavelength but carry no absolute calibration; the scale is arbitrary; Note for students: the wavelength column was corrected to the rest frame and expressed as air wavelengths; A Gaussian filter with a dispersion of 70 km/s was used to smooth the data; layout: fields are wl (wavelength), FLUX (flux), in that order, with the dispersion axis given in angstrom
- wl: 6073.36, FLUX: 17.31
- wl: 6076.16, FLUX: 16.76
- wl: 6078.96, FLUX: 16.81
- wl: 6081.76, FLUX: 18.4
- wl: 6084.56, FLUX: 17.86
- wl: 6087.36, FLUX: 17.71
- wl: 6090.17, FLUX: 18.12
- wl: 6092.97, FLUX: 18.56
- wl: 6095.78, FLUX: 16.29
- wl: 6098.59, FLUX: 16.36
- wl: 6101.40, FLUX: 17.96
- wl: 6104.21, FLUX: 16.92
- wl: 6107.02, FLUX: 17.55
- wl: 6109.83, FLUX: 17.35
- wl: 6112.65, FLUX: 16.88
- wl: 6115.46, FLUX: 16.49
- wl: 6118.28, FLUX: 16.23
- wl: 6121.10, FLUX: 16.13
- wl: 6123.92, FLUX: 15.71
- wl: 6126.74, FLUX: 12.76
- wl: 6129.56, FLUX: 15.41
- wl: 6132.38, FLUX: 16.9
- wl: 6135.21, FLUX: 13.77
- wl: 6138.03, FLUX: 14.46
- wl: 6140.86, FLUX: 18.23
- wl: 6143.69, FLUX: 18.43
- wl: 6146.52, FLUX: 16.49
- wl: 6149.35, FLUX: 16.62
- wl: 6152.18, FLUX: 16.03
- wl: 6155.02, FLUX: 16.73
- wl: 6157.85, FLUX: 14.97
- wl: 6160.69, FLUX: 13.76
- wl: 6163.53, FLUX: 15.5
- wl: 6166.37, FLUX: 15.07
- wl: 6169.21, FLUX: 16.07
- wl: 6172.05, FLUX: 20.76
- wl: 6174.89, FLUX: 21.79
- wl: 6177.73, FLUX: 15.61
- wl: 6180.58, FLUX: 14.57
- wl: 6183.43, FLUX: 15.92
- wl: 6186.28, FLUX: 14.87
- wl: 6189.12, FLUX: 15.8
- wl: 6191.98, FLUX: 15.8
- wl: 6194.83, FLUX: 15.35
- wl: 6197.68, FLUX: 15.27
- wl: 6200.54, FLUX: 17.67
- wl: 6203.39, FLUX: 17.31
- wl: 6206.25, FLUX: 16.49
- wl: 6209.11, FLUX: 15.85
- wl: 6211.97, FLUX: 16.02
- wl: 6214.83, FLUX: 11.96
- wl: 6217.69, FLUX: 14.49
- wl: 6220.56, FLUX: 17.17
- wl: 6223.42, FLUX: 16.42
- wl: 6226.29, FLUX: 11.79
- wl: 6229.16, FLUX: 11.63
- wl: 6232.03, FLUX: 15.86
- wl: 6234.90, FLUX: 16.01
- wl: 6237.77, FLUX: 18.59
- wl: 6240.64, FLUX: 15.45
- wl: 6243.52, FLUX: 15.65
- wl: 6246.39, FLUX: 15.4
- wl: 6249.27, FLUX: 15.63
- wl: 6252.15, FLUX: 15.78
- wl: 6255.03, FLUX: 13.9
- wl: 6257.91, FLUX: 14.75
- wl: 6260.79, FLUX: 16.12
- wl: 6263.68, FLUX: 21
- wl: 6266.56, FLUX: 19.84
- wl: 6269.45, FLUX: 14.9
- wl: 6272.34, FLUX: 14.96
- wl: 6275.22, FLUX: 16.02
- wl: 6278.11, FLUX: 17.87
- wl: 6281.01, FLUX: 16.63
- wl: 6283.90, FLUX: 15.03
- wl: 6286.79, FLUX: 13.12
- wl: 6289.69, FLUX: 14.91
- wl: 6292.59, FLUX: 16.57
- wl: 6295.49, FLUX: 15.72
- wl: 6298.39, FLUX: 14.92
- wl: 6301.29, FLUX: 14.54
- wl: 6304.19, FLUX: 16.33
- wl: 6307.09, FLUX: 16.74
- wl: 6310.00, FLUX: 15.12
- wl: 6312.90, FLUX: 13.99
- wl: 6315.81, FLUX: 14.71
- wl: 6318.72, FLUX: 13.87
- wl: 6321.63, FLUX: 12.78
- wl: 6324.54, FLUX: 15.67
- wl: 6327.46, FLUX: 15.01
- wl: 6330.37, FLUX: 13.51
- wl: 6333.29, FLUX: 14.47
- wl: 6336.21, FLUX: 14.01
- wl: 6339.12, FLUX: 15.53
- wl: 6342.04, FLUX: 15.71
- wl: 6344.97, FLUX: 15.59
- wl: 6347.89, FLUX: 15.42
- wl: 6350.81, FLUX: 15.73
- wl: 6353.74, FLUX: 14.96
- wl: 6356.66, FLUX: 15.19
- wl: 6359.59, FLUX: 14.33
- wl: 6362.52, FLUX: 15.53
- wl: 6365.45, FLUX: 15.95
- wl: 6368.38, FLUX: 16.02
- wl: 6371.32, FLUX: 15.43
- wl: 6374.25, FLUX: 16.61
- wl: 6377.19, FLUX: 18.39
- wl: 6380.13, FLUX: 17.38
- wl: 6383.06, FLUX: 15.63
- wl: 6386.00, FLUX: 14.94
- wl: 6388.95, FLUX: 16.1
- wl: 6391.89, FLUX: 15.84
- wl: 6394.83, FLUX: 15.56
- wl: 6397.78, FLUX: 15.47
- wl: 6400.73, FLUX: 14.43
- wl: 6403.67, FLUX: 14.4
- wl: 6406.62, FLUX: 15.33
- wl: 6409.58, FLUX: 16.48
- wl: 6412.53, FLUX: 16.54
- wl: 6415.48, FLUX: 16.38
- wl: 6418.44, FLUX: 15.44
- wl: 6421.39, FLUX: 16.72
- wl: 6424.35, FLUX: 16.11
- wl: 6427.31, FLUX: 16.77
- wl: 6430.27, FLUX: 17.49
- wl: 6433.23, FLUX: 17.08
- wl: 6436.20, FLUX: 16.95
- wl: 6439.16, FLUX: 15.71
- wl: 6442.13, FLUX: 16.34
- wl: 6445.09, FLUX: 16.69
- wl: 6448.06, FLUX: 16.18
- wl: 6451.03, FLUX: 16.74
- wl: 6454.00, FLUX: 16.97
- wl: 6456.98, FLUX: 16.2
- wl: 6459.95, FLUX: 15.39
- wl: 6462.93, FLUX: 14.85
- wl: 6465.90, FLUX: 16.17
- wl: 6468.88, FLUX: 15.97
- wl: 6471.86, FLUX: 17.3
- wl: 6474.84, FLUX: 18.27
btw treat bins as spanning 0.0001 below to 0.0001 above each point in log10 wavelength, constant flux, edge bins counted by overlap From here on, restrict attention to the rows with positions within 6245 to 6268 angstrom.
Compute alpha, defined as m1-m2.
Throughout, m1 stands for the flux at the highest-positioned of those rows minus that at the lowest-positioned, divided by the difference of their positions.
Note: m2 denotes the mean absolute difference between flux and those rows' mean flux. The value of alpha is -1.71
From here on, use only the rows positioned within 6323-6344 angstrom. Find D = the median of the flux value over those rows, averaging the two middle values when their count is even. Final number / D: 15.01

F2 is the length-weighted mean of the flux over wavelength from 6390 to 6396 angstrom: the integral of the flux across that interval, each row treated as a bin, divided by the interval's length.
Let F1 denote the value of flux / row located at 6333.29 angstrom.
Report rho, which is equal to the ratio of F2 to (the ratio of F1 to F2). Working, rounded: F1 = 14.47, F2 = 15.8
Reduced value 17.2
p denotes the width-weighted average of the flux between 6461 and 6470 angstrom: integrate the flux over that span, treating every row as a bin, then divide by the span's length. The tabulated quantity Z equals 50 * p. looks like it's 782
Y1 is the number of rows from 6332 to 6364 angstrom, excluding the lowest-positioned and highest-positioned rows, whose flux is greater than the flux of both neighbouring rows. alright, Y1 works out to 3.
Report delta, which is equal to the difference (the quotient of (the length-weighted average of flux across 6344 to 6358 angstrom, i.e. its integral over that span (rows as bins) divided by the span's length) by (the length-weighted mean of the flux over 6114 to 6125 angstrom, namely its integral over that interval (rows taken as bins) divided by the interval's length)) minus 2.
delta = -1.05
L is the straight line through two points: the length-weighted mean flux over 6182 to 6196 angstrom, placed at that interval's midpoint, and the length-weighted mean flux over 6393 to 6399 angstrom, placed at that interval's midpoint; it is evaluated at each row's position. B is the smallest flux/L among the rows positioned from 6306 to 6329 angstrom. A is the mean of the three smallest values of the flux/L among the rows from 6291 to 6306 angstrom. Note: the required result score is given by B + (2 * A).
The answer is 2.76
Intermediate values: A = 0.97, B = 0.82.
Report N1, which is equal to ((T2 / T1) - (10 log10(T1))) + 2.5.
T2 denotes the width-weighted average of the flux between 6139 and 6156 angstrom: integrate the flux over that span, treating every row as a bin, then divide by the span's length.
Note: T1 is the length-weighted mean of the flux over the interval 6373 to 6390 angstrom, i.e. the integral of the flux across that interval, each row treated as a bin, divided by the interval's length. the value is -8.65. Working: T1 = 16.5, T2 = 17.0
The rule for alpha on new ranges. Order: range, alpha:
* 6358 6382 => -0.79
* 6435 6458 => -0.40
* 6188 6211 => -0.72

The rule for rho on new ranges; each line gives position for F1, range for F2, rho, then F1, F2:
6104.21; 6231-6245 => 15.8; 16.92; 16.3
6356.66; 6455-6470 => 16.3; 15.19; 15.7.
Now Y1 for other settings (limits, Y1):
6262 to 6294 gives 1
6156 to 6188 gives 3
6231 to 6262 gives 3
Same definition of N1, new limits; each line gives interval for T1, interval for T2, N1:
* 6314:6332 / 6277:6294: -7.94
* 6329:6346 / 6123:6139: -8.20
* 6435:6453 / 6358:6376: -8.71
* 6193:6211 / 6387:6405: -8.69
